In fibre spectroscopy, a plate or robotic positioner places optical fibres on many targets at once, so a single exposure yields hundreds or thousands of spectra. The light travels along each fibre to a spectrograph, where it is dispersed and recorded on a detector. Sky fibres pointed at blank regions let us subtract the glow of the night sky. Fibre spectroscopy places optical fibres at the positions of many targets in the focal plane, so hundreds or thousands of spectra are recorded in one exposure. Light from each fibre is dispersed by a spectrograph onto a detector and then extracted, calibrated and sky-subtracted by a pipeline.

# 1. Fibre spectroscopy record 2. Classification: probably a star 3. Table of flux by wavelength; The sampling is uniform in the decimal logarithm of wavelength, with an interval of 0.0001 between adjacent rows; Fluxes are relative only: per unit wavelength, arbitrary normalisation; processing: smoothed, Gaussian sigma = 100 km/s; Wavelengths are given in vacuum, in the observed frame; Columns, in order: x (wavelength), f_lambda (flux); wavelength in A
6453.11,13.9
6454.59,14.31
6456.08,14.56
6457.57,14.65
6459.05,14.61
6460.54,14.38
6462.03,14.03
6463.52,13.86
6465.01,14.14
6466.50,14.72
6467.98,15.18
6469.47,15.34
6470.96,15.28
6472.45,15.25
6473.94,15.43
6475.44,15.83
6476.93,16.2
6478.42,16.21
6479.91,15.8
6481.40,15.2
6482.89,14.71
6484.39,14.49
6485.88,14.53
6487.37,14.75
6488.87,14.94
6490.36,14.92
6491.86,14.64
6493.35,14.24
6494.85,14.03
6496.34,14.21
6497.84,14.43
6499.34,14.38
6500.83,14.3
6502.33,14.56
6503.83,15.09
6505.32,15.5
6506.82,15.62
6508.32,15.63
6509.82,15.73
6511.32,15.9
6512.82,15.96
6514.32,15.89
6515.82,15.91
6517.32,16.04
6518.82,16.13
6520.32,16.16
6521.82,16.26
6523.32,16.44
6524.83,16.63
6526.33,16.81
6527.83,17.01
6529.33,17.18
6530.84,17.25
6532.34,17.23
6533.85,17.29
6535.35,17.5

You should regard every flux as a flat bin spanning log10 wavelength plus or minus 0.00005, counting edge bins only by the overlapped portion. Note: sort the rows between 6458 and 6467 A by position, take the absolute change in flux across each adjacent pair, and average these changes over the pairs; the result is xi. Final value 0.322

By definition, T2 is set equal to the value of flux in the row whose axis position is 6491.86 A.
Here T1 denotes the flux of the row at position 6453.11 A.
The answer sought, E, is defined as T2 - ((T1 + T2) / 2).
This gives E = 0.4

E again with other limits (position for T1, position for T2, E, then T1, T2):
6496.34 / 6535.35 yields 1.6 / 14.21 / 17.5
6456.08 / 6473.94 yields 0.4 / 14.56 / 15.43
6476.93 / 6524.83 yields 0.2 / 16.2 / 16.63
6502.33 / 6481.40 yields 0.3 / 14.56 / 15.2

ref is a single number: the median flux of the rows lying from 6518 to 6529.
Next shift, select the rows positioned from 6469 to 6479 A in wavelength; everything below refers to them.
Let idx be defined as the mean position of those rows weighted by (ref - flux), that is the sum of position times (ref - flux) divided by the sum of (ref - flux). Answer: 6472.6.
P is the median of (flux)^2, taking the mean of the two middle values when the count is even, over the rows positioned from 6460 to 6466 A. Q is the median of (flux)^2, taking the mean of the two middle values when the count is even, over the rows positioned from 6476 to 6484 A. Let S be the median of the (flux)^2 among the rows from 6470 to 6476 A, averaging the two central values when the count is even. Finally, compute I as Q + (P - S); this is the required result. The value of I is 212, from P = 198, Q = 250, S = 236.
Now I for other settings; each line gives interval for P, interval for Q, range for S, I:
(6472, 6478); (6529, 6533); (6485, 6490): 324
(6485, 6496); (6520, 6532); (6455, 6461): 281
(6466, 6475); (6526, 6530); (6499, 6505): 313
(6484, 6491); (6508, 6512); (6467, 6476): 231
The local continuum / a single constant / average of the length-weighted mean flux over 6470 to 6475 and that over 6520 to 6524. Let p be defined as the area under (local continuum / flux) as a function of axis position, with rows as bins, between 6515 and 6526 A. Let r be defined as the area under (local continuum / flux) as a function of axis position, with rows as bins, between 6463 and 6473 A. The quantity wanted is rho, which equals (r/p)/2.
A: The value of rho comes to 0.498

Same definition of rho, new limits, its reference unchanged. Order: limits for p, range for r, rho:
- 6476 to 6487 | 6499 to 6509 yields 0.462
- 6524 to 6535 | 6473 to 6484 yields 0.548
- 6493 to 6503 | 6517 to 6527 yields 0.437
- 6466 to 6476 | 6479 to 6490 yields 0.564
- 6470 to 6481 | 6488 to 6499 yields 0.541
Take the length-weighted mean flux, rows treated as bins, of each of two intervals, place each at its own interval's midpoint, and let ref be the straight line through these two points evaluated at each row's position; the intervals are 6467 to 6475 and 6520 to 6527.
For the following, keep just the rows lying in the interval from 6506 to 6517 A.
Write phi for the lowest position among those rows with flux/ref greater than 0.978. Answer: 6511.32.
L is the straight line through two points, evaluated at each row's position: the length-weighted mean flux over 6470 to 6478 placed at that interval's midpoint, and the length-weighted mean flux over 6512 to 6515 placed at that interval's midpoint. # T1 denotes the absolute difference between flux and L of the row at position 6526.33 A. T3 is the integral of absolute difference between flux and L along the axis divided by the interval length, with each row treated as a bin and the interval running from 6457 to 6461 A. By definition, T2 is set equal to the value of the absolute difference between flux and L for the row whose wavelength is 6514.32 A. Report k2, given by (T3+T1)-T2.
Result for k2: 1.7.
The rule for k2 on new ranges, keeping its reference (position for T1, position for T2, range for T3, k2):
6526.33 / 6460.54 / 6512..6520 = -0.3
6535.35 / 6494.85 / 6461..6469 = 0.8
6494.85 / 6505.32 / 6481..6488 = 2.4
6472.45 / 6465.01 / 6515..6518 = -1.0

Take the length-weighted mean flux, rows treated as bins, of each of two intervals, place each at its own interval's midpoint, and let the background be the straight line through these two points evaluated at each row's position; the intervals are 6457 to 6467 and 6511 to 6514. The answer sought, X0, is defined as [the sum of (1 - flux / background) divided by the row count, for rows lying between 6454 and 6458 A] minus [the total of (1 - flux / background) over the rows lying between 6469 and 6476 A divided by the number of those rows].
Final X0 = 0.03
